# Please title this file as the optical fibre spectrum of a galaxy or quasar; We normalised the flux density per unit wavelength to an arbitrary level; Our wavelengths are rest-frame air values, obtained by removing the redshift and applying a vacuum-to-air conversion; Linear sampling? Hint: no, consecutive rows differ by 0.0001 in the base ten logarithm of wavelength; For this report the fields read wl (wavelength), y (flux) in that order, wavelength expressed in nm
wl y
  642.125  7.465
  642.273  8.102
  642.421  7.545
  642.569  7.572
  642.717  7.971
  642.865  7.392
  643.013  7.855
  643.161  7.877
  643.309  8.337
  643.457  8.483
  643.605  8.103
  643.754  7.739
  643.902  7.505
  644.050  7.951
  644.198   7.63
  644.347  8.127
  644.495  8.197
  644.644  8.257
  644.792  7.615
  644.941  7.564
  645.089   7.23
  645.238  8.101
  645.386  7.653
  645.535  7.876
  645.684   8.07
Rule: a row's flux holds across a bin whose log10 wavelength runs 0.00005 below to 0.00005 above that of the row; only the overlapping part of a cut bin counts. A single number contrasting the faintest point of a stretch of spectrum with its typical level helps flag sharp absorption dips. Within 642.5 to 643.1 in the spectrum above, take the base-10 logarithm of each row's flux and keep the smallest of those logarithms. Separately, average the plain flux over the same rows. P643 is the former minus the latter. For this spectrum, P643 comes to -6.83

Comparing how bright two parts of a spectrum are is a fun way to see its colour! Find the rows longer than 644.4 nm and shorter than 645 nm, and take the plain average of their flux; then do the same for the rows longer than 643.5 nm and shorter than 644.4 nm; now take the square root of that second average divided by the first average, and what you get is 1.00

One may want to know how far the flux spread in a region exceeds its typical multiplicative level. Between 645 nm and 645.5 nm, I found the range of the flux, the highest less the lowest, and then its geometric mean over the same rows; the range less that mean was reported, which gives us -6.8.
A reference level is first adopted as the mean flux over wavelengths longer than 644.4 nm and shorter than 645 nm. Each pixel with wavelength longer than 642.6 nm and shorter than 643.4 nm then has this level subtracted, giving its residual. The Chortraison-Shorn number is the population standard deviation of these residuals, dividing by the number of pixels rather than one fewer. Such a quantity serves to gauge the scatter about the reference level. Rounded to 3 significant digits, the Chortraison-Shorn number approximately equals 0.302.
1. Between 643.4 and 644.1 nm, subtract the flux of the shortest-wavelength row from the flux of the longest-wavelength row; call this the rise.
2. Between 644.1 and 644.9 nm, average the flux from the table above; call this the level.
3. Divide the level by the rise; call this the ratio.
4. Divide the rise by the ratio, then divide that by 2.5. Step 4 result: 0.014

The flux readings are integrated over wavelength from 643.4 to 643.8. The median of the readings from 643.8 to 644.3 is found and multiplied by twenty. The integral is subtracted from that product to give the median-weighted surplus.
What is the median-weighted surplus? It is 149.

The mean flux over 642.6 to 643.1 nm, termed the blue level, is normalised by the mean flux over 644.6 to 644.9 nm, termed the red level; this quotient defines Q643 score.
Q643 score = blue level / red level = 0.98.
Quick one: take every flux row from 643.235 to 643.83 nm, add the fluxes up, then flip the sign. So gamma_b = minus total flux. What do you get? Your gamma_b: -32.7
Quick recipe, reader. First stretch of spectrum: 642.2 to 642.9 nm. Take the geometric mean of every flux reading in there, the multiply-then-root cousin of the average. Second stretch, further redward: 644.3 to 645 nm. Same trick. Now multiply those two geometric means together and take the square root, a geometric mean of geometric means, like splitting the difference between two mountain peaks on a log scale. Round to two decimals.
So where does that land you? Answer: 7.83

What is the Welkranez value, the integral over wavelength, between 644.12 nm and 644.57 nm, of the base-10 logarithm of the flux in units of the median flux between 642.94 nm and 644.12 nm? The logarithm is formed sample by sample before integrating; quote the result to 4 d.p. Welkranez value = 0.0016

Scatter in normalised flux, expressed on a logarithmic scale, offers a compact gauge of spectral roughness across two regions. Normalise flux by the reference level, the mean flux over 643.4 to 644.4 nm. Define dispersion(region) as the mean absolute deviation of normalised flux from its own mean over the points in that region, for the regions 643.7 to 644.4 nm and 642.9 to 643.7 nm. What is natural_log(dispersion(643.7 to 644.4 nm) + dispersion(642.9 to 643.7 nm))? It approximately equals -2.93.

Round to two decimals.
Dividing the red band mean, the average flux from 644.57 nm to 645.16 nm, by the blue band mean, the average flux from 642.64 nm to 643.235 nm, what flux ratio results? 0.99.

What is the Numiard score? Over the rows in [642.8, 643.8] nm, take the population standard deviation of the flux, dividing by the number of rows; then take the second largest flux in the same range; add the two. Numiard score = 8.7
